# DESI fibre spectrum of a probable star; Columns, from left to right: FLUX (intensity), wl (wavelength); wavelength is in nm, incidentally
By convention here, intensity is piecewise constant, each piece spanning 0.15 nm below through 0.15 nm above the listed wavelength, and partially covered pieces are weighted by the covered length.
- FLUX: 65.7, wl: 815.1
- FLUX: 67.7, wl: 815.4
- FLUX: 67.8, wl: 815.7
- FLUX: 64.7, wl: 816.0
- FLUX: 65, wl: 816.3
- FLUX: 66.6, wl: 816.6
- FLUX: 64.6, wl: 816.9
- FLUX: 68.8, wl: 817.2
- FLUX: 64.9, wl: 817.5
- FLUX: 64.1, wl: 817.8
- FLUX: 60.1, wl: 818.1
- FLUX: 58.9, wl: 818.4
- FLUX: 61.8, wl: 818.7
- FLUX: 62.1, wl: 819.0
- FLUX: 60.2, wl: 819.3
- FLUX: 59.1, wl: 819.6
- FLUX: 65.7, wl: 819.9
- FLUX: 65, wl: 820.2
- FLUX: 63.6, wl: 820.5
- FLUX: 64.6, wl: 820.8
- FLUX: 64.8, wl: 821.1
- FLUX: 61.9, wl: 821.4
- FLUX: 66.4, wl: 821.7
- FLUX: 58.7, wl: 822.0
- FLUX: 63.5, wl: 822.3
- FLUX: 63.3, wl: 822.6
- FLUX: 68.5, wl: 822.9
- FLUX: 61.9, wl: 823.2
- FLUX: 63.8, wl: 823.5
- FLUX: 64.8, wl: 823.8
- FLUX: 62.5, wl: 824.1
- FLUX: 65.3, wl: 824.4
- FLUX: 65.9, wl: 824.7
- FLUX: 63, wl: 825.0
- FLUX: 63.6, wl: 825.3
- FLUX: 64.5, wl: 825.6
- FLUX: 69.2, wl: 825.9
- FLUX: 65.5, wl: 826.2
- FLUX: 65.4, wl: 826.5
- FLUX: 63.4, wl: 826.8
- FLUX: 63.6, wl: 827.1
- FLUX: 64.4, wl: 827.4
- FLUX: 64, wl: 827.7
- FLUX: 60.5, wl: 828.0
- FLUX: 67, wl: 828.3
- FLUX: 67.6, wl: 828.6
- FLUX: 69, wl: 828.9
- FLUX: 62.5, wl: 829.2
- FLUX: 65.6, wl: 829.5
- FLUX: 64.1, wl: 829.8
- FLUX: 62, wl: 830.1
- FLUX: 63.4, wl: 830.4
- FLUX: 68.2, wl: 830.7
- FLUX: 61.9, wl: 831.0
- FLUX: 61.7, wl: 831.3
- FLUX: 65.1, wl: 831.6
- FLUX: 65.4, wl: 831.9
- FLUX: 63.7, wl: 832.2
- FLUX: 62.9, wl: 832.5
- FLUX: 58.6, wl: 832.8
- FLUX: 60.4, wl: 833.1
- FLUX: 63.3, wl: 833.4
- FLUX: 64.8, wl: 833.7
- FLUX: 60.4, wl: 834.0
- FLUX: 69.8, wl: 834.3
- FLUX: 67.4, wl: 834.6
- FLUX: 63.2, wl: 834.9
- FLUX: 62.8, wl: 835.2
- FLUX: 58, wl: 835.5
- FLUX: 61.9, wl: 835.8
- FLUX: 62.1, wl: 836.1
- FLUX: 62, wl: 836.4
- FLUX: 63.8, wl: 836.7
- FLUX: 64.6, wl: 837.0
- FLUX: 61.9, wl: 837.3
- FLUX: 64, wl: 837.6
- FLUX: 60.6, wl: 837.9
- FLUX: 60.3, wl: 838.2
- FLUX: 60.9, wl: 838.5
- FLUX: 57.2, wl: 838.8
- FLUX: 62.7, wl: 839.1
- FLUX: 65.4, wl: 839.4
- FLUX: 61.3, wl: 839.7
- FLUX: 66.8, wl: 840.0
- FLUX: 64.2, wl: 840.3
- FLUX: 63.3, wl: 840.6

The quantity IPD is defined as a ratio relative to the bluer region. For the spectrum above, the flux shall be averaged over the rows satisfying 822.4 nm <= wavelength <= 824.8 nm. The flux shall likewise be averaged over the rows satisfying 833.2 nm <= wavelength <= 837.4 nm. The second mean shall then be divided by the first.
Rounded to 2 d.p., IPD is 0.98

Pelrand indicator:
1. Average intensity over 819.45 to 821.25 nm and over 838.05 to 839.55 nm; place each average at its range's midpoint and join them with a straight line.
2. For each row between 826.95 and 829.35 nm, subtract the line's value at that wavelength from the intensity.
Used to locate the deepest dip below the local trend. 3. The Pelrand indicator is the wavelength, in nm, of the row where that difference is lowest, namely 828.0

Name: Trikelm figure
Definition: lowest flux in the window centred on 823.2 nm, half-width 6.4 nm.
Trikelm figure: 58.7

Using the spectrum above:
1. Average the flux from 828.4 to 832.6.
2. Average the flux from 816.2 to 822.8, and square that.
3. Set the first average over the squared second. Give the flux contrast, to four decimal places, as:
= 0.0161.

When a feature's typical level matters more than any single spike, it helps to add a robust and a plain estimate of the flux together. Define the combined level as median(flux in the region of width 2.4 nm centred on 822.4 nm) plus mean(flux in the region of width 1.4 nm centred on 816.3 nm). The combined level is 129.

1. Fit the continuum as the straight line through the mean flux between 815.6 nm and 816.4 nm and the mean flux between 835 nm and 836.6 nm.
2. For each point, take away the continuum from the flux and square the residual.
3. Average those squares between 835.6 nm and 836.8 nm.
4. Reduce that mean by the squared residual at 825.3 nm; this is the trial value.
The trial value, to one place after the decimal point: 2.1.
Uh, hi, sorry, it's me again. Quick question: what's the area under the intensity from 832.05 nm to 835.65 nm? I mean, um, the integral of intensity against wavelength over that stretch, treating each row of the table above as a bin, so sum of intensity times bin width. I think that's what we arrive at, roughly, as 227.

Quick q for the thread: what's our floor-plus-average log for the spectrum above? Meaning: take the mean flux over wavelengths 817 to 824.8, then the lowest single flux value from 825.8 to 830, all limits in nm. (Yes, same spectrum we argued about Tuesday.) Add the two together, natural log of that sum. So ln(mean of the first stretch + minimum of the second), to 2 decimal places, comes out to 4.82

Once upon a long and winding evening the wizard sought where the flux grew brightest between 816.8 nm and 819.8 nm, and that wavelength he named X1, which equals 817.2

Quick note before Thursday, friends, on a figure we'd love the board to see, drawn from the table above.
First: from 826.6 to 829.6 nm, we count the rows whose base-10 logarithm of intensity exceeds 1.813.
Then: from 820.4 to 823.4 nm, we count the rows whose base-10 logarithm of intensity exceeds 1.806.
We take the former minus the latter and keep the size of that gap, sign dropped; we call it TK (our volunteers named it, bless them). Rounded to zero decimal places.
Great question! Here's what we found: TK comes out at 0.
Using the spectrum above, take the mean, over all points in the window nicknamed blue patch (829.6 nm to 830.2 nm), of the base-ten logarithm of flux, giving 1.80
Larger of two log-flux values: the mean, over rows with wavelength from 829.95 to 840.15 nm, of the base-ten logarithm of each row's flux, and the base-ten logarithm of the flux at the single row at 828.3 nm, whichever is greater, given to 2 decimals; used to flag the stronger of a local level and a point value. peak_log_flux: 1.83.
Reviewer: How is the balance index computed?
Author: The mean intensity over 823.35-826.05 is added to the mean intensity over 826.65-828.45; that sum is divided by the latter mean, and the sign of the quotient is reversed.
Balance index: -2.01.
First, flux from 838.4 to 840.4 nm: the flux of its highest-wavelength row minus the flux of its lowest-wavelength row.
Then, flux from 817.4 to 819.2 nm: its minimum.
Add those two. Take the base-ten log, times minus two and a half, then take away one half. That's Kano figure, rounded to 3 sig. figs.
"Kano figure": -4.98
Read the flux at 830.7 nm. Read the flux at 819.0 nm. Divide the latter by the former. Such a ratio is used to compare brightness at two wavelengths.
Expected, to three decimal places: 0.911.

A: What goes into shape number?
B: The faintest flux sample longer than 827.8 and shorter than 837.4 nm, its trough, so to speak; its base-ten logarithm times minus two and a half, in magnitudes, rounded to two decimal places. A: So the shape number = -4.41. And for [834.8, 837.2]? -4.41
